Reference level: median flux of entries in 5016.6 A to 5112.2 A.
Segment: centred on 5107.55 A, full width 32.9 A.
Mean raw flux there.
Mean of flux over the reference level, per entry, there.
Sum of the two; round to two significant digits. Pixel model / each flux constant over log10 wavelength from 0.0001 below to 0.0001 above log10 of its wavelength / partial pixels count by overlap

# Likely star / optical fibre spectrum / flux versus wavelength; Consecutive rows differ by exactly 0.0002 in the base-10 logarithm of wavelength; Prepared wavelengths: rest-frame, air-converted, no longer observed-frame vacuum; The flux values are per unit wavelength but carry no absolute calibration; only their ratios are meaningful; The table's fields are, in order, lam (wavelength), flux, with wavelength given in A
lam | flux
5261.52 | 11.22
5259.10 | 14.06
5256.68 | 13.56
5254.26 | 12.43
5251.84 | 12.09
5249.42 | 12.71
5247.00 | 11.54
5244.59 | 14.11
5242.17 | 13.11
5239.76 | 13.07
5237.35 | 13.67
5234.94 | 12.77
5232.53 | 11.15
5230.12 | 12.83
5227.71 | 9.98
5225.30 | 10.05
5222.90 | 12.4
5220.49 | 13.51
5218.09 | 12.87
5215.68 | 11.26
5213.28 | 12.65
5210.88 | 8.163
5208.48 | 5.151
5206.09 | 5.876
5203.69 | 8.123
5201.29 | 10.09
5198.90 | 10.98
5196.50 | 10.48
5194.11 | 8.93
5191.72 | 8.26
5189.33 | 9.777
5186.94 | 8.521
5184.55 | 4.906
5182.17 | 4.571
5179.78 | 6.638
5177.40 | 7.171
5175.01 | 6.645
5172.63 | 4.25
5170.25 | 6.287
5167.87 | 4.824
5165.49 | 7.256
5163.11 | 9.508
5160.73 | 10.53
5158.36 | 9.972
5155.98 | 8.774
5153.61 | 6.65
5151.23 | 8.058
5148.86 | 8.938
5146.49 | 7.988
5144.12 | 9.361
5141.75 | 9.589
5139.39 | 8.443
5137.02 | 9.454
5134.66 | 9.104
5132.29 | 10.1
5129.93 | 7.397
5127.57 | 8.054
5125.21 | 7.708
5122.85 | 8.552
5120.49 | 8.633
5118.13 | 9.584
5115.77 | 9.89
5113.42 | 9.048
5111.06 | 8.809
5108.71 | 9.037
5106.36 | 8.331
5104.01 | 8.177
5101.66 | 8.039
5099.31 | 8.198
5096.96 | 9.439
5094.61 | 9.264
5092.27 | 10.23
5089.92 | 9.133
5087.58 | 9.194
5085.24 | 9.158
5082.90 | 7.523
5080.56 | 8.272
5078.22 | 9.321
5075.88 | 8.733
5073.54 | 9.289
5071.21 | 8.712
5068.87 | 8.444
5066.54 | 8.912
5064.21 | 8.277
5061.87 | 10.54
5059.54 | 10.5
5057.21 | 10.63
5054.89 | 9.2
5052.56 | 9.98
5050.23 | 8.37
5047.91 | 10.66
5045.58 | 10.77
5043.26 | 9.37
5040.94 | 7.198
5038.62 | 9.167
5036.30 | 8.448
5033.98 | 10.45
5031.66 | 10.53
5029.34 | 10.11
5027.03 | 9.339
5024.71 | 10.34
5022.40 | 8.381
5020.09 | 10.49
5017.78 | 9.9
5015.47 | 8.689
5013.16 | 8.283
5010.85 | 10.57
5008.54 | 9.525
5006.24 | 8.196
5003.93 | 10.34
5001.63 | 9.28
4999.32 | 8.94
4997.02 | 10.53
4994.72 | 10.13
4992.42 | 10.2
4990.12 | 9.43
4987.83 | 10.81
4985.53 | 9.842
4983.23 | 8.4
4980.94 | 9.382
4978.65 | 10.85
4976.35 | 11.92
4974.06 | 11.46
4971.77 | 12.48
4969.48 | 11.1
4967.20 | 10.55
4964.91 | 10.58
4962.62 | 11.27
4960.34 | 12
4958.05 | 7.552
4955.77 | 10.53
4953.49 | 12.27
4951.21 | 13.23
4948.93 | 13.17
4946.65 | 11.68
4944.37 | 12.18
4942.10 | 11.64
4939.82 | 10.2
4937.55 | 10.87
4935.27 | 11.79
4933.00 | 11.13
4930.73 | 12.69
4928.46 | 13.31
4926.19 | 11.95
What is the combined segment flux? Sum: 9.9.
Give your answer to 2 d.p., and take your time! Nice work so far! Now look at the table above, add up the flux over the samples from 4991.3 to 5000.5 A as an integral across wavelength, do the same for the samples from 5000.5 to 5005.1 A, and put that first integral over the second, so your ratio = 2.03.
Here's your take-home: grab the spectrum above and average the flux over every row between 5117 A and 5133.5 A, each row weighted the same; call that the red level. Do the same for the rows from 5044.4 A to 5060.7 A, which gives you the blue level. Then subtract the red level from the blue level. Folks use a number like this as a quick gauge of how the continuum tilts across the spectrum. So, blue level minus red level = 1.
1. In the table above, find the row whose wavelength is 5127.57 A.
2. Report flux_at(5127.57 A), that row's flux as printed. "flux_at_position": 8.054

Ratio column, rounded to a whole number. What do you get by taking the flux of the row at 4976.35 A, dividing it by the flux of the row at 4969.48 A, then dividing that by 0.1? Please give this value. 11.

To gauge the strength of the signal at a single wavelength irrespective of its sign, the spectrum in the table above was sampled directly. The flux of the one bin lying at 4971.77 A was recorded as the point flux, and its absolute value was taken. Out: 12.5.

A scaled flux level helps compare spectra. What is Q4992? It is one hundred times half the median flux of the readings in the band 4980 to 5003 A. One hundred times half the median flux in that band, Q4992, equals 482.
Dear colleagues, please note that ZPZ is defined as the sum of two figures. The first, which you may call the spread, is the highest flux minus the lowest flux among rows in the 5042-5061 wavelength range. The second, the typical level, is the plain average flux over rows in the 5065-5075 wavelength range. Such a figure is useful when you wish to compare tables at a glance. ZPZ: 11.2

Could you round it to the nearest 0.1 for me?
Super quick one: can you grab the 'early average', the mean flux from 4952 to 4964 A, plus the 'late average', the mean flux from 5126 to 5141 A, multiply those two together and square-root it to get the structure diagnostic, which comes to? 9.7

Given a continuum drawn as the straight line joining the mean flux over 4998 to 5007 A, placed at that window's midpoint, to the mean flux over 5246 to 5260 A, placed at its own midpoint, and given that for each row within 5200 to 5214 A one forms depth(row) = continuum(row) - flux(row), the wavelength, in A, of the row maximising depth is 5208.48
